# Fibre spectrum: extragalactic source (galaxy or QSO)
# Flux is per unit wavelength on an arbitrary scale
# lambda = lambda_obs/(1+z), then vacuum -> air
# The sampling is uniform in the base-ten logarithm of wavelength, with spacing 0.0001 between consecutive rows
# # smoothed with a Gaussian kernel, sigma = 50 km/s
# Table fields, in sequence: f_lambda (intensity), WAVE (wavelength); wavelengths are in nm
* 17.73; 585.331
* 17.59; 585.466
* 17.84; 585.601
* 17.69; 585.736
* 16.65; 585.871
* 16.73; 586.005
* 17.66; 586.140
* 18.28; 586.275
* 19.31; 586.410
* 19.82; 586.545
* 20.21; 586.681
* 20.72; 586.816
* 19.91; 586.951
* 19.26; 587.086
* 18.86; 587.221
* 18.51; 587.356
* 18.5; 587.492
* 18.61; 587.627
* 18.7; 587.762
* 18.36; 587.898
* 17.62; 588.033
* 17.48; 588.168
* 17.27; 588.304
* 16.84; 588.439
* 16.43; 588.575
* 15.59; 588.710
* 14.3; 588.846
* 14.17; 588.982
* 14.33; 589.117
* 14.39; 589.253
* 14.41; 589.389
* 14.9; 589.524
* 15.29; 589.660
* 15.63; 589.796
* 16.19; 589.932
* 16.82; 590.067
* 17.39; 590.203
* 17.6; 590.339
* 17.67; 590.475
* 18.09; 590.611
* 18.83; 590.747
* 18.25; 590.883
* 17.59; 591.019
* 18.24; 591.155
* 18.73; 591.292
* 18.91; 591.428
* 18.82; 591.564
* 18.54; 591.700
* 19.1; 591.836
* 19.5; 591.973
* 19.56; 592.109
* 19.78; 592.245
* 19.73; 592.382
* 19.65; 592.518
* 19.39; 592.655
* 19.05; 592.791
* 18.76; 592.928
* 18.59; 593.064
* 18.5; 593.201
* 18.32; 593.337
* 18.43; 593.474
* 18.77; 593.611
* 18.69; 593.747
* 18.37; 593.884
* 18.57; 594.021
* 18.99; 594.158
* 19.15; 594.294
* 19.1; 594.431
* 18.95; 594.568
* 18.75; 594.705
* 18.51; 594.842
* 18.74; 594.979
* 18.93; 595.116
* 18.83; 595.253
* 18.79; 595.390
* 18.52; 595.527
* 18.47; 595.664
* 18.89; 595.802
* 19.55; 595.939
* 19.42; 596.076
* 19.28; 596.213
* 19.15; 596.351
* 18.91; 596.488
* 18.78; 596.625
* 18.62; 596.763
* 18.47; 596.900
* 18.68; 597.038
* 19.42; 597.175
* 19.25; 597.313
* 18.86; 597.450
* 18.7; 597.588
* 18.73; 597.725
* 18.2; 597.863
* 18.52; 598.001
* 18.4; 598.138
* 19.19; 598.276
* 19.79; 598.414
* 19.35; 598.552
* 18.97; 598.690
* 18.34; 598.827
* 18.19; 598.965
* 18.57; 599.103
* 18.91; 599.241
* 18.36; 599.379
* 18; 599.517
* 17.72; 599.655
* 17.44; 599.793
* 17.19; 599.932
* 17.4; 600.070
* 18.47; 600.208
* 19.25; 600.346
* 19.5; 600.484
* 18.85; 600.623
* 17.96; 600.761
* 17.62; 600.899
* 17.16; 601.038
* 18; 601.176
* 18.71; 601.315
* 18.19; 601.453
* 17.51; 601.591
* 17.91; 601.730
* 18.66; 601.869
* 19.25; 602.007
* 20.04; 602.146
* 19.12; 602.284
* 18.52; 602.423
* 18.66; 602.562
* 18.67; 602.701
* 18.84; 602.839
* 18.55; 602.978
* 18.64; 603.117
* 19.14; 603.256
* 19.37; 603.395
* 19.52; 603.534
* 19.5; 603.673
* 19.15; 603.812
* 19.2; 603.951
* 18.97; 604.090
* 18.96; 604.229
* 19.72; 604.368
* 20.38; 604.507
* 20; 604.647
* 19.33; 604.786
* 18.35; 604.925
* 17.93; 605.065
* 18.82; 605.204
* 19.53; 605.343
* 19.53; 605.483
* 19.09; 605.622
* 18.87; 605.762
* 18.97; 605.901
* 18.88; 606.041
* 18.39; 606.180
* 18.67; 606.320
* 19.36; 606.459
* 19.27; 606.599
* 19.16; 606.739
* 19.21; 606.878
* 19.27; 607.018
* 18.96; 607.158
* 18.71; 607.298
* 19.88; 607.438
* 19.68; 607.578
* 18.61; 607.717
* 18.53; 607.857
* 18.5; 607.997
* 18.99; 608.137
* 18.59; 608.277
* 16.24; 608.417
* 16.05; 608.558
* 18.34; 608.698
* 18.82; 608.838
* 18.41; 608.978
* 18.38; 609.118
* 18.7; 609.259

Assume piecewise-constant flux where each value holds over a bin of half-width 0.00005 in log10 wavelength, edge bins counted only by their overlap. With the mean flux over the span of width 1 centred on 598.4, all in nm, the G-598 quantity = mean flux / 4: 4.73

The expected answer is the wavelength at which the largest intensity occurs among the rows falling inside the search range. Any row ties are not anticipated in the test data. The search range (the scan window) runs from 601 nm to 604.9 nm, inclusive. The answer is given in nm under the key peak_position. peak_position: 604.507 nm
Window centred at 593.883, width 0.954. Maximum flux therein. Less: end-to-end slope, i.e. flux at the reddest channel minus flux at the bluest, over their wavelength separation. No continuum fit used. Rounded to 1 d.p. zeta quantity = 18.3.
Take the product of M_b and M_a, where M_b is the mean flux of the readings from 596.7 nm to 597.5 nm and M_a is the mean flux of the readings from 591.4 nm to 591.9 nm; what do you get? 356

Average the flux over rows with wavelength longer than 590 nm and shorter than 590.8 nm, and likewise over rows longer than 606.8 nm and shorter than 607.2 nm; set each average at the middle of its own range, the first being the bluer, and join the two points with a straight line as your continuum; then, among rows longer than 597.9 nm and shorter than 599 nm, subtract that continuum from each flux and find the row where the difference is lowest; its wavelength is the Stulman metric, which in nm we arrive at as 598.965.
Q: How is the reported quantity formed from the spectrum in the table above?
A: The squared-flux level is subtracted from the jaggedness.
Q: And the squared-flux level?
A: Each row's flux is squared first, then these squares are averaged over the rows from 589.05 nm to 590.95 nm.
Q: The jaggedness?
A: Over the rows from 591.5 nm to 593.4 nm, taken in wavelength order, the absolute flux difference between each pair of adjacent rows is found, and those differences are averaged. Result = -272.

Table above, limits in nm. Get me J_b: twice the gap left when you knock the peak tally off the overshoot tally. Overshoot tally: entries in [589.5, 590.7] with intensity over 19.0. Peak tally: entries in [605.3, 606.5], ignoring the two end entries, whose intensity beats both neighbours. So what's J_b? -2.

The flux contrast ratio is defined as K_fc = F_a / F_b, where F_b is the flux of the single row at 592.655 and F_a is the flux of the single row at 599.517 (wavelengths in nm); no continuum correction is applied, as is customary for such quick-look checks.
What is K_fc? 0.93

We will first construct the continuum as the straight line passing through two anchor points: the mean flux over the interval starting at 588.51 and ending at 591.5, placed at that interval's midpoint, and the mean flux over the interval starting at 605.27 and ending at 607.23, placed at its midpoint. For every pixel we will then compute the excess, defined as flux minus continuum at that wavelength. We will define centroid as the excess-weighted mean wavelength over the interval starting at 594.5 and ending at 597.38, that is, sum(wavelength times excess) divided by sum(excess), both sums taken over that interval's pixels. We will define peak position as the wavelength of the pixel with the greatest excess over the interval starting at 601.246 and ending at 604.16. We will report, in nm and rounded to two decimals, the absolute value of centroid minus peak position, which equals 6.23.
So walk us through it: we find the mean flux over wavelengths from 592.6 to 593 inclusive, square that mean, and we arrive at 364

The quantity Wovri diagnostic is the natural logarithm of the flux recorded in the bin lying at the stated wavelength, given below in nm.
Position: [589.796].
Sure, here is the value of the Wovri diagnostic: 2.75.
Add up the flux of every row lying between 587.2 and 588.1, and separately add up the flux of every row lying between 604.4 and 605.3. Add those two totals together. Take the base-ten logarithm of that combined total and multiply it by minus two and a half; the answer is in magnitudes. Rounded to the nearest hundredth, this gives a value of -5.97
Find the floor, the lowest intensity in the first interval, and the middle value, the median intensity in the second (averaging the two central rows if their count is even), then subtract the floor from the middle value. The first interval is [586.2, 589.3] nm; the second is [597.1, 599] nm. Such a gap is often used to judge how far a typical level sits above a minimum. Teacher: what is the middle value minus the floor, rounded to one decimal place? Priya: 4.6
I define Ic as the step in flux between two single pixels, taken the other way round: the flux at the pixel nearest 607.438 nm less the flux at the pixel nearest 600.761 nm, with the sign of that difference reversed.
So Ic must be -1.9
